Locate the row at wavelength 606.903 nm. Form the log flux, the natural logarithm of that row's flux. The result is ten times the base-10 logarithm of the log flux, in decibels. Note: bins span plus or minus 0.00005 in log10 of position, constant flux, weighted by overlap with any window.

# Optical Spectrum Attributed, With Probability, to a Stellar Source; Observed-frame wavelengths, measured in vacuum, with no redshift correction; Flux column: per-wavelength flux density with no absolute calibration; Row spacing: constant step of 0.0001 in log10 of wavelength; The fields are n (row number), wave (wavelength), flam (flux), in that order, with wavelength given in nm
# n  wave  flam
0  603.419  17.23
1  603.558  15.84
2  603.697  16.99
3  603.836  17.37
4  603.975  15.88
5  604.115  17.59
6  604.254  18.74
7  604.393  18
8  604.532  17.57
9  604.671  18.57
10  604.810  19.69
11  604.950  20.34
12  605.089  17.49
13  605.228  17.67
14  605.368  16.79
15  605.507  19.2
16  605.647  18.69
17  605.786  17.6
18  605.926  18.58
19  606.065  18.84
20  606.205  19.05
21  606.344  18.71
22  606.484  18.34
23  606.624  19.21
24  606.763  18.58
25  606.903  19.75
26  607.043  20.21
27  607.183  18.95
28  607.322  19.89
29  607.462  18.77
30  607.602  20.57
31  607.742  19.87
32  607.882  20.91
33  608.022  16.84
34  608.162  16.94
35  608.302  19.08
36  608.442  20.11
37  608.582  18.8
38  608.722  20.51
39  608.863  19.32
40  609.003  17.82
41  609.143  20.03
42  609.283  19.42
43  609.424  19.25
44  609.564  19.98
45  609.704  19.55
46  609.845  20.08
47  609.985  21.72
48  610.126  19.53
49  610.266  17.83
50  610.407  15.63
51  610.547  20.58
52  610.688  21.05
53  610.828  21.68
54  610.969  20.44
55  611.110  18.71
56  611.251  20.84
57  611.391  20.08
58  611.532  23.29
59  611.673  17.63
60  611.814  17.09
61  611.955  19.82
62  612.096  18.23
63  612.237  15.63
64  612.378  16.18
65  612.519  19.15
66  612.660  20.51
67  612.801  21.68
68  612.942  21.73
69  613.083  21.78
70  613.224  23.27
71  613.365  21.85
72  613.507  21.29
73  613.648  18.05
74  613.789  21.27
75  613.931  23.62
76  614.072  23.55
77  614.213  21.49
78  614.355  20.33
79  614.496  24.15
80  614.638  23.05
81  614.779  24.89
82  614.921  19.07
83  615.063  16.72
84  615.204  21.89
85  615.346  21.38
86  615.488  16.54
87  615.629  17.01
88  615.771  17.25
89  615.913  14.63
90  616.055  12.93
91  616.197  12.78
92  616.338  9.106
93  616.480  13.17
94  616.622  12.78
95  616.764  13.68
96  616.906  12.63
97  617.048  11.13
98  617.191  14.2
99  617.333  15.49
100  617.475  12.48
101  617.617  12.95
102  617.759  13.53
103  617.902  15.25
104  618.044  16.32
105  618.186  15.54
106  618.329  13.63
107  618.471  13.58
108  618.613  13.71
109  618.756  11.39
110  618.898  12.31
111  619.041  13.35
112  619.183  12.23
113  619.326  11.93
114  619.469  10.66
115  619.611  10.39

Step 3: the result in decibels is 4.75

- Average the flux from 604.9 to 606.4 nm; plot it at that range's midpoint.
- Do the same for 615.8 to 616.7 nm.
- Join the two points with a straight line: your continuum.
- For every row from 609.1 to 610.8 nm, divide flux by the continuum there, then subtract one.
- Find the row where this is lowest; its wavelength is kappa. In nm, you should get 610.407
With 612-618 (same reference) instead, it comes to 616.338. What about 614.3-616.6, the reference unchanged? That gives 616.338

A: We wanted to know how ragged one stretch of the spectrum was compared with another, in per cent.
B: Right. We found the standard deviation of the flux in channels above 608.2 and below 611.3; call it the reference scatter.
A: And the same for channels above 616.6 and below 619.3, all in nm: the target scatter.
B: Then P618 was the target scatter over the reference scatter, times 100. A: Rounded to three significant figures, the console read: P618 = 102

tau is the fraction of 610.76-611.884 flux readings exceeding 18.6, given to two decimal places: 0.75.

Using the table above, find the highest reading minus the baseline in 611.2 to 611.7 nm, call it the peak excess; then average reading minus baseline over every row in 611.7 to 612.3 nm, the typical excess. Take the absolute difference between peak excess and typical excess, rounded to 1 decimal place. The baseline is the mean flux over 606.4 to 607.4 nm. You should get 5.6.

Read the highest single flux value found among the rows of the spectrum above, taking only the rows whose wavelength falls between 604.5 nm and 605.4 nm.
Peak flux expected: 20.34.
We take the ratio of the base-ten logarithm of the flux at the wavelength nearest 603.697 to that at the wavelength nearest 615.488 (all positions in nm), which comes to 1.01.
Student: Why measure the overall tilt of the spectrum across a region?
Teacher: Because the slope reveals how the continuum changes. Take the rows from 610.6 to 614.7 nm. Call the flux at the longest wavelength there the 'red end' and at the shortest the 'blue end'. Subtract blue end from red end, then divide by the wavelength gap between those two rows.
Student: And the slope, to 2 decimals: 0.51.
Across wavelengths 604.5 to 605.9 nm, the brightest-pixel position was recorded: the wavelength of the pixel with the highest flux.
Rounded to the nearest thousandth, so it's 604.950 nm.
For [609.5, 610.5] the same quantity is 609.985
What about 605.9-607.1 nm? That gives 607.043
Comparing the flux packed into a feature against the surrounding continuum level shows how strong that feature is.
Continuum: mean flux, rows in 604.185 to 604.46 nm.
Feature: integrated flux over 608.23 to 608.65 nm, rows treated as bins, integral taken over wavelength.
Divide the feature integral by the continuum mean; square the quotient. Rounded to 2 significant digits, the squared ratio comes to 0.20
